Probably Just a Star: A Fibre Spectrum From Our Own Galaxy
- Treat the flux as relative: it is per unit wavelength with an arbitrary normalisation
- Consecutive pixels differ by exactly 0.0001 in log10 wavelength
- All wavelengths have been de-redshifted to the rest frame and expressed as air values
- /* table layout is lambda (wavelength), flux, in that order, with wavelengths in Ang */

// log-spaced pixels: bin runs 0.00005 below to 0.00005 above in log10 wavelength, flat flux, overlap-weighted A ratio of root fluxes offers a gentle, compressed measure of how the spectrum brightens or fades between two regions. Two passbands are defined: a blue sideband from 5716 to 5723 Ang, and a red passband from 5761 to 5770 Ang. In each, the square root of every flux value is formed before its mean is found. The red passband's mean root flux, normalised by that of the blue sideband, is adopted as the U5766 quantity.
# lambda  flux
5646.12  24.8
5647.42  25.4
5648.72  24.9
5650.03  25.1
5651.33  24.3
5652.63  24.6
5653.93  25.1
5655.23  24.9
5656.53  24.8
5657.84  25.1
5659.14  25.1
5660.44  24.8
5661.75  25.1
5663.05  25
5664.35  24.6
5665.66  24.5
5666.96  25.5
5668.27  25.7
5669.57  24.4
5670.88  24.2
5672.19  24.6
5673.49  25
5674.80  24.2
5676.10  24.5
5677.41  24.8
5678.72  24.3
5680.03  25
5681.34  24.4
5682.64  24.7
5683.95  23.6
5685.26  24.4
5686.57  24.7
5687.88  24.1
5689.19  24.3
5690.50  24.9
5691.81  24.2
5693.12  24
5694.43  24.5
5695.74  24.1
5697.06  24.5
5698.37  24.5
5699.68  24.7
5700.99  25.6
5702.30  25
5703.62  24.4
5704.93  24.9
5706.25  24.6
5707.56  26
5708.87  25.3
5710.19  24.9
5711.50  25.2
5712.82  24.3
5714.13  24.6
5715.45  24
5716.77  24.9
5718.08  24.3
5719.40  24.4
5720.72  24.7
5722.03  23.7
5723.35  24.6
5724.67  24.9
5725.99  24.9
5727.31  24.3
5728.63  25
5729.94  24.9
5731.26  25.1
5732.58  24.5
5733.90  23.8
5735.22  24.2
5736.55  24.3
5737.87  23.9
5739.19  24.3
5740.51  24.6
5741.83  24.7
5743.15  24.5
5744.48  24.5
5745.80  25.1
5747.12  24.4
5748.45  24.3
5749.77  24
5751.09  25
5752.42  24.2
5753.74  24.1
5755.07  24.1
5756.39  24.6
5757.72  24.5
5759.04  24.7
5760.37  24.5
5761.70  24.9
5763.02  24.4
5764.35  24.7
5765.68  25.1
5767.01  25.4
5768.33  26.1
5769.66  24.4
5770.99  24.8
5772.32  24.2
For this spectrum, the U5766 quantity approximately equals 1.01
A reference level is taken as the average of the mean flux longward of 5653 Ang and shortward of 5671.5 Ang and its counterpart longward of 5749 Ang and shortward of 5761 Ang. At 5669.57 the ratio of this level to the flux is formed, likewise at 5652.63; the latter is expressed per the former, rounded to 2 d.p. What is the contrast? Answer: 0.99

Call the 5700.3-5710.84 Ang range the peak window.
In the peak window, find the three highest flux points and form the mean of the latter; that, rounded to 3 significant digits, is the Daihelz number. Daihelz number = 25.6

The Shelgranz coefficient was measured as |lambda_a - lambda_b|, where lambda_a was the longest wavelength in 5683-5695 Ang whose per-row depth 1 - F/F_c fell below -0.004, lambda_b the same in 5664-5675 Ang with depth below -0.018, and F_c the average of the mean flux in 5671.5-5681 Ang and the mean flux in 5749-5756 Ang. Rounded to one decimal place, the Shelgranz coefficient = 17.0 Ang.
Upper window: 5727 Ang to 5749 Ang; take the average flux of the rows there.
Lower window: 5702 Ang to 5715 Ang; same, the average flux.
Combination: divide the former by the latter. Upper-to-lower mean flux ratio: 0.98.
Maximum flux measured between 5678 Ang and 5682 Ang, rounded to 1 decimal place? 25.0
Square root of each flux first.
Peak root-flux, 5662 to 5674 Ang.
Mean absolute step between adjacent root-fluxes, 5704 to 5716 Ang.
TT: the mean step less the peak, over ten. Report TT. -0.501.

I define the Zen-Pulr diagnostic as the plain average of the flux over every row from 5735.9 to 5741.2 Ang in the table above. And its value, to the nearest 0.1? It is 24.3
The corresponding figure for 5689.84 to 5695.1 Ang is 24.4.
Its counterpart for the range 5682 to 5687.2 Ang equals 24.3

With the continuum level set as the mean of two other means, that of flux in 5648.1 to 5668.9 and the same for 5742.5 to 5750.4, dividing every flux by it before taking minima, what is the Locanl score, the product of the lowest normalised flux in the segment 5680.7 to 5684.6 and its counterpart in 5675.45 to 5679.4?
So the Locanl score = 0.940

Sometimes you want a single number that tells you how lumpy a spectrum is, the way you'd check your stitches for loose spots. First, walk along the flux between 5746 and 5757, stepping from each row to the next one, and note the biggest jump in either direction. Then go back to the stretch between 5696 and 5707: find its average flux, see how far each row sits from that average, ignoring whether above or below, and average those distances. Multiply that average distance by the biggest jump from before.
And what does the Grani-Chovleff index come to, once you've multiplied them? 0.29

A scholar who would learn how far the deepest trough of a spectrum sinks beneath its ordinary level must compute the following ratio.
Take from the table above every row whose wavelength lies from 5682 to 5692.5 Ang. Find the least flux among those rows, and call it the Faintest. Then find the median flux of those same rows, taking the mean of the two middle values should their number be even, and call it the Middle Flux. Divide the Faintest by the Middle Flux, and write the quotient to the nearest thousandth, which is 0.969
